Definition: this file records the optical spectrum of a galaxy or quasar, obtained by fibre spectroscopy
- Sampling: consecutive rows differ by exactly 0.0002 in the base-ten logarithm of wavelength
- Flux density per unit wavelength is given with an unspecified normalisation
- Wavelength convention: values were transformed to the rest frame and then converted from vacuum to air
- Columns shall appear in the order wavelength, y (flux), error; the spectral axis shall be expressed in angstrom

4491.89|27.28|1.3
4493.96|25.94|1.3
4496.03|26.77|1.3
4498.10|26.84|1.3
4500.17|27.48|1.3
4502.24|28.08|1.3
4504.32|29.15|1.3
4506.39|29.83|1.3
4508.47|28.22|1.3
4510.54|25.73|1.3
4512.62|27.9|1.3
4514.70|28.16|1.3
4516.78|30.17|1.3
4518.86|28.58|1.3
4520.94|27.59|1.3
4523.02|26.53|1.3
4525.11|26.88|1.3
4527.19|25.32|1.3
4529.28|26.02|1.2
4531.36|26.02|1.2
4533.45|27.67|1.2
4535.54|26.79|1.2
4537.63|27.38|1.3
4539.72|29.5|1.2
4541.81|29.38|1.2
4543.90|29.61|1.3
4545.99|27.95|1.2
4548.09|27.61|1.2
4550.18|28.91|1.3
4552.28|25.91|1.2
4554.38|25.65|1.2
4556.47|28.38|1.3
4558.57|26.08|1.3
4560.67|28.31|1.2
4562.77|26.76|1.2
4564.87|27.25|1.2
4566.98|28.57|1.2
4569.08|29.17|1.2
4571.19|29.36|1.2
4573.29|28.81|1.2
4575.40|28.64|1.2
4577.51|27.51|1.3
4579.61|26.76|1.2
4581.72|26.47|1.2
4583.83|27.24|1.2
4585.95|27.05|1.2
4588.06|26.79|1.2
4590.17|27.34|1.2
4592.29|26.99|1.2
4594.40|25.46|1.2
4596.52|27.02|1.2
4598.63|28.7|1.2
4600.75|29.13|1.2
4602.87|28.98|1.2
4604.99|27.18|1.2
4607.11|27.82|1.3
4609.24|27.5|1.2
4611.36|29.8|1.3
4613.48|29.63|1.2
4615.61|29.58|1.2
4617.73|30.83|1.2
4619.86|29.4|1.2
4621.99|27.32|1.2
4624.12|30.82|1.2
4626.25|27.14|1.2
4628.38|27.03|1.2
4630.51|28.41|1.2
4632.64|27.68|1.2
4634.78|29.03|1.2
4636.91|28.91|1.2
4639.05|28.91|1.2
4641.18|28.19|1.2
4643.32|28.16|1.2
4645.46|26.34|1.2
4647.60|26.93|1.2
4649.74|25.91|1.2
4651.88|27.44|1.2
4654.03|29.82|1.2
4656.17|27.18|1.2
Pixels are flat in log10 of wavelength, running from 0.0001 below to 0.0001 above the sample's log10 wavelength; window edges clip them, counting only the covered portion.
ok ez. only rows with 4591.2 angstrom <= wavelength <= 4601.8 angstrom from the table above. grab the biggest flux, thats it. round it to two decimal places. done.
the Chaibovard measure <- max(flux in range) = 29.13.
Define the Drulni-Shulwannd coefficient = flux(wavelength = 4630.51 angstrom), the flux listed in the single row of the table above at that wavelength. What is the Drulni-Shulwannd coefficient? 28.41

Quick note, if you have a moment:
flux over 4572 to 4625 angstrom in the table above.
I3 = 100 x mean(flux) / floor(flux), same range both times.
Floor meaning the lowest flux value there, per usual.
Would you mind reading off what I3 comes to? 110.4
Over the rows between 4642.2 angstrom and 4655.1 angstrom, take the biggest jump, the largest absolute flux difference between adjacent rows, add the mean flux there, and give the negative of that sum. -29.8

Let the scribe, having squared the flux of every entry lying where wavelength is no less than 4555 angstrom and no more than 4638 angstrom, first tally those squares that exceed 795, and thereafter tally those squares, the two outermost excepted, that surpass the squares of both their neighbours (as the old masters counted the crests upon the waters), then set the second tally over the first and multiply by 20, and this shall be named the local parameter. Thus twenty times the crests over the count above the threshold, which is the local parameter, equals 11.6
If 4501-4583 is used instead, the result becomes 12.5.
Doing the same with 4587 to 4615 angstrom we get 16.0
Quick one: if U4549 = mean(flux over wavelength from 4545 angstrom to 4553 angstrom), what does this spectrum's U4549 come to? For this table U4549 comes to 27.6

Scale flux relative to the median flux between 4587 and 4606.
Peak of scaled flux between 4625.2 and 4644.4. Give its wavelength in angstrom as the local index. 4634.78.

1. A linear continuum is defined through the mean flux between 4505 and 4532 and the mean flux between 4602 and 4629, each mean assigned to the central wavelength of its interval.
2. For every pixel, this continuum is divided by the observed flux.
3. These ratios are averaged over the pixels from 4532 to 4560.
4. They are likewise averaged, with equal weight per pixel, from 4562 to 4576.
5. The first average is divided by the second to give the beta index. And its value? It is 1.01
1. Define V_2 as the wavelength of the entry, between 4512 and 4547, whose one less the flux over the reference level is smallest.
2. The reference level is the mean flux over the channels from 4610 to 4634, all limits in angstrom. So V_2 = 4516.78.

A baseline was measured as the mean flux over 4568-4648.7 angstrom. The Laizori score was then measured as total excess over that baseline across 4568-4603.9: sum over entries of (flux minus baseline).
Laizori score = -6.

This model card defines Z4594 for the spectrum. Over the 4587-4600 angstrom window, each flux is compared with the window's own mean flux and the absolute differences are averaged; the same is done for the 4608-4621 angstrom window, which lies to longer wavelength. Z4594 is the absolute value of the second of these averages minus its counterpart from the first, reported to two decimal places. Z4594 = 0.02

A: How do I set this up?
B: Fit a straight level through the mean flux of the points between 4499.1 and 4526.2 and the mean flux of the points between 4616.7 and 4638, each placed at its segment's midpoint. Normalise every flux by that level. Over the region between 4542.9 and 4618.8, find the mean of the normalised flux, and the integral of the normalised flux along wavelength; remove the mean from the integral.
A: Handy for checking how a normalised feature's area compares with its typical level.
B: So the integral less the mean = 74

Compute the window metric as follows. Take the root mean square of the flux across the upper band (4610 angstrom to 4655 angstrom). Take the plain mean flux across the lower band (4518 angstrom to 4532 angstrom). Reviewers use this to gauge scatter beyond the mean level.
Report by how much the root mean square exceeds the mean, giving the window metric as 1.8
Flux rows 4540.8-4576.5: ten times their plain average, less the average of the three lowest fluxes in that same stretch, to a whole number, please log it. 254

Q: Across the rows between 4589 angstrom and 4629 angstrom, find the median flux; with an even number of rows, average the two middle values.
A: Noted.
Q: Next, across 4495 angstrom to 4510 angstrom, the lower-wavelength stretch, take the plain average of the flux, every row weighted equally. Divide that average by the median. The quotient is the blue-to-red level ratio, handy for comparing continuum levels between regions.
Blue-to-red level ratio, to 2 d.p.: 1.01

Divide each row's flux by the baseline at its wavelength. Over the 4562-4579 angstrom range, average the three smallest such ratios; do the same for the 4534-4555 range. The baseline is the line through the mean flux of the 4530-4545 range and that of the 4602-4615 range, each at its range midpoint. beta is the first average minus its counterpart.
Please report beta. 0.033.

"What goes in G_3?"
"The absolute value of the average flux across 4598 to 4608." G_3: 28.4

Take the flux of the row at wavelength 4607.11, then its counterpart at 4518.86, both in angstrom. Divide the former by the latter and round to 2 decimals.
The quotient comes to 0.97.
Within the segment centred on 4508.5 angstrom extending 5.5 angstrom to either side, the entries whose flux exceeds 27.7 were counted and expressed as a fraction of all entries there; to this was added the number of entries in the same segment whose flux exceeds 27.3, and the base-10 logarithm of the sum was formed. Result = 0.68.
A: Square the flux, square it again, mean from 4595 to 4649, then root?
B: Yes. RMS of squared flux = 812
